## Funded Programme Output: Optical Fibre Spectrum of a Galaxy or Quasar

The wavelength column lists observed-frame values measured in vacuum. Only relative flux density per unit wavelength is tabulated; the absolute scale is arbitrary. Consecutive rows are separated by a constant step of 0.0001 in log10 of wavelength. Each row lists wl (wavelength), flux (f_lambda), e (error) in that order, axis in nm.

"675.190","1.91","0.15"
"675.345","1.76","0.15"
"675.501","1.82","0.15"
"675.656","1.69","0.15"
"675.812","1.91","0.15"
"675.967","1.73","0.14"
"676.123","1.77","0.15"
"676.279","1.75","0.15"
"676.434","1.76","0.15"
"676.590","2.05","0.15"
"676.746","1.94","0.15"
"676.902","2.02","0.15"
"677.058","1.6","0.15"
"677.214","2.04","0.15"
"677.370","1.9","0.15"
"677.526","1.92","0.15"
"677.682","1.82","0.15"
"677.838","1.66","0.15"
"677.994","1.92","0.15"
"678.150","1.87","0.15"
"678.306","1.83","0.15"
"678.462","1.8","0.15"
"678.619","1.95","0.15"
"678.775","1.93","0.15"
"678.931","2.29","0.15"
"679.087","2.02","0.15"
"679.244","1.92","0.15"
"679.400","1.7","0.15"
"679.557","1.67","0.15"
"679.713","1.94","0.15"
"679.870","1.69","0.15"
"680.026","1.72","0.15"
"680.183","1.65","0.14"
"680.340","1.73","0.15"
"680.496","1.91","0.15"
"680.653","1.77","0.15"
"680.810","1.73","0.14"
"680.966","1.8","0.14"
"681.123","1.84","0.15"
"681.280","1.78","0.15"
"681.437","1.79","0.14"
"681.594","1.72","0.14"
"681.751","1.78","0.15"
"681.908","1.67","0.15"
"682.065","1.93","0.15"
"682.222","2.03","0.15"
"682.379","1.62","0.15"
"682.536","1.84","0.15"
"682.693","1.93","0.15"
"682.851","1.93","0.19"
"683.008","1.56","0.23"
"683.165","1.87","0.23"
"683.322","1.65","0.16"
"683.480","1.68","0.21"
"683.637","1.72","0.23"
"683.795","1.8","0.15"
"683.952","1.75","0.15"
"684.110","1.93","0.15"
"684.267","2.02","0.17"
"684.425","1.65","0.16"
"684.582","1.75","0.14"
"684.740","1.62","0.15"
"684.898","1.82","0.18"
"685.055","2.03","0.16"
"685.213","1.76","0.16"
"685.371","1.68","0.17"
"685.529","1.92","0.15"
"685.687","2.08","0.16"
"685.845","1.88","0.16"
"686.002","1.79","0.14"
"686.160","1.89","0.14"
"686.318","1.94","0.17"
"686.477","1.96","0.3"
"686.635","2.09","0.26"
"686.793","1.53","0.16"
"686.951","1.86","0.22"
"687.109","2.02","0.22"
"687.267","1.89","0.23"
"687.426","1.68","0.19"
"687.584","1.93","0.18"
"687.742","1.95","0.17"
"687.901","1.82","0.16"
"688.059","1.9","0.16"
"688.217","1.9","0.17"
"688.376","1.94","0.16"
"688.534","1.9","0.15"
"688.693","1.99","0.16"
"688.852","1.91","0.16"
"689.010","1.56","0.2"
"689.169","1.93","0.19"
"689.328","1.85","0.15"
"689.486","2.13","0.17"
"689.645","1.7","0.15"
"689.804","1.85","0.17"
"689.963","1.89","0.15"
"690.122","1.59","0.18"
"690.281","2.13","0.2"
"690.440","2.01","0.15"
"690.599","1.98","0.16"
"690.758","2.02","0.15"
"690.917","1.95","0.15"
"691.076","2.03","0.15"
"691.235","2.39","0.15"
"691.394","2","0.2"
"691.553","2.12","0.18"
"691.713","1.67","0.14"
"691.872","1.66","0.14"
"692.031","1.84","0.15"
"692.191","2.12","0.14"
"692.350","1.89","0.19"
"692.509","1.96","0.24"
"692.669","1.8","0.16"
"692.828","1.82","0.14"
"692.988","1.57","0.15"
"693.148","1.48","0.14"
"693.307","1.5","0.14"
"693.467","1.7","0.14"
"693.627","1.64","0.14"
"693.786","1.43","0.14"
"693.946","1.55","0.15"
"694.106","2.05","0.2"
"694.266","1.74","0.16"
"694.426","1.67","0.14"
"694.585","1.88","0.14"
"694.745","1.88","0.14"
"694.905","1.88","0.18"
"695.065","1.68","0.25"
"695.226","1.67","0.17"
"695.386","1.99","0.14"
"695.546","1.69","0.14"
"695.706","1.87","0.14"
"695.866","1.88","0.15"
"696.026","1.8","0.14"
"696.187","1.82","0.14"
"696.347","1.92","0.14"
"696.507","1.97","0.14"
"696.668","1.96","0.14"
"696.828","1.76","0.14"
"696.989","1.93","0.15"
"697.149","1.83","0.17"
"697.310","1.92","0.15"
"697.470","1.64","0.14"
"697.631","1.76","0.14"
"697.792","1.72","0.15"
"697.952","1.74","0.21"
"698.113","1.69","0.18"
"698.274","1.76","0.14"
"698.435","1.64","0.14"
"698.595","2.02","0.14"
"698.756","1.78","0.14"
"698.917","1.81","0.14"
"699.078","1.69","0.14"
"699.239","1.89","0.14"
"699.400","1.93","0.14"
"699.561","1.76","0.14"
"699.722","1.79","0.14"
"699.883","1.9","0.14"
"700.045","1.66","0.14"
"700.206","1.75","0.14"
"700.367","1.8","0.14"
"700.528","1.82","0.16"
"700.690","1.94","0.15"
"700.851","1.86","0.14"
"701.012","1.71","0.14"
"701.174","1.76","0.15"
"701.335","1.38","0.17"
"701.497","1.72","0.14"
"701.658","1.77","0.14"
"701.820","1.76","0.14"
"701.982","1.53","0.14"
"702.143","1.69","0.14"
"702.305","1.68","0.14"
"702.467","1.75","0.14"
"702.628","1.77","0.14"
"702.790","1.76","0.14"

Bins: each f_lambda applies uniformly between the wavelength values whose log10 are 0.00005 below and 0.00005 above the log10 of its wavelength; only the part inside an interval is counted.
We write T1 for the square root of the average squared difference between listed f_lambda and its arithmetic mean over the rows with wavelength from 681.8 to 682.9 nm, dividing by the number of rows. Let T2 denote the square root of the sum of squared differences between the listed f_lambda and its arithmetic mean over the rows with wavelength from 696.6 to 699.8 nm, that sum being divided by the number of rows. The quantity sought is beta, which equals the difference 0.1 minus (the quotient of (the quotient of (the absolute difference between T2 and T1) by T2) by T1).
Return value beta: -2.2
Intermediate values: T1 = 0.14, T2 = 0.11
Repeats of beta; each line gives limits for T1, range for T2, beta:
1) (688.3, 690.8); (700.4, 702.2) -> -0.4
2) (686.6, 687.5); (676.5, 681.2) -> -1.4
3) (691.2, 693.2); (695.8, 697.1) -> -9.4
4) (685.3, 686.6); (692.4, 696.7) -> -2.9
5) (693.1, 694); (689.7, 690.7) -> -4.7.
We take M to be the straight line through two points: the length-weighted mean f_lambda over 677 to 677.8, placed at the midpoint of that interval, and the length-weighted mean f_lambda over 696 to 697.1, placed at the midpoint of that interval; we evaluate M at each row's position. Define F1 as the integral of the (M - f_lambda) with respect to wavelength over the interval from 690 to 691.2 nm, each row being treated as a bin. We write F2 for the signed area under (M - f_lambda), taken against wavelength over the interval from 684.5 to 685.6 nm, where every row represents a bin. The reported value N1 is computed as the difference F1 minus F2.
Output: -0.19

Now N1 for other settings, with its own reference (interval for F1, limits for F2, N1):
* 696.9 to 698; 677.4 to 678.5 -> 0.08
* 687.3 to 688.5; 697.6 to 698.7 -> -0.14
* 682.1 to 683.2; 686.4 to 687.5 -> 0.03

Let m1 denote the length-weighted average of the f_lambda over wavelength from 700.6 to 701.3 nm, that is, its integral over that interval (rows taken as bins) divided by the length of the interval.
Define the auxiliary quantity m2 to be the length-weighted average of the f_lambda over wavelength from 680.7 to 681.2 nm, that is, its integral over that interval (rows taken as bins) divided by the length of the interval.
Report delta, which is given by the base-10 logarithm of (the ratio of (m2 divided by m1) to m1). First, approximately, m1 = 1.79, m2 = 1.790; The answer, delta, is -0.252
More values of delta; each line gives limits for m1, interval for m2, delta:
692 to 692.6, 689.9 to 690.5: -0.305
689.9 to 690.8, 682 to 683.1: -0.309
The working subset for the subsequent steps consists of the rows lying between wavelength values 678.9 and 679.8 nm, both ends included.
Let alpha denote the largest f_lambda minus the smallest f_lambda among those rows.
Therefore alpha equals 0.62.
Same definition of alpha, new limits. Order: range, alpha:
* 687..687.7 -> 0.34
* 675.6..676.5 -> 0.22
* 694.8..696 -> 0.32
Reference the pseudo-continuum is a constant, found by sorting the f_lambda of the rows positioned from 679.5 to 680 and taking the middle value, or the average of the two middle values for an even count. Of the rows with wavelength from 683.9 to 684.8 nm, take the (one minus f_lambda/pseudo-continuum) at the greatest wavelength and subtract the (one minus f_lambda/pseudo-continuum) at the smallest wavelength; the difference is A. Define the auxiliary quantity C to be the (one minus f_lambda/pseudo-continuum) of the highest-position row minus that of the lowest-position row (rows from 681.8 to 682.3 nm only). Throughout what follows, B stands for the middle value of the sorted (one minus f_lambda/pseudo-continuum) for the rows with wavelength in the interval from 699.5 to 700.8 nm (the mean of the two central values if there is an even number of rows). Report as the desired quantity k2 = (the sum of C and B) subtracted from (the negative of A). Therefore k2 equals 0.20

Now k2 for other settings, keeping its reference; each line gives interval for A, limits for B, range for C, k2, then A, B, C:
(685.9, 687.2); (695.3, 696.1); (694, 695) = 0.14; -0.136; -0.11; 0.10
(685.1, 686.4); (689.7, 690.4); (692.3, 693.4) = -0.02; -0.107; -0.11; 0.23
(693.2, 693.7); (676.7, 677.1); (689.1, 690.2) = 0.03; -0.083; -0.15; 0.20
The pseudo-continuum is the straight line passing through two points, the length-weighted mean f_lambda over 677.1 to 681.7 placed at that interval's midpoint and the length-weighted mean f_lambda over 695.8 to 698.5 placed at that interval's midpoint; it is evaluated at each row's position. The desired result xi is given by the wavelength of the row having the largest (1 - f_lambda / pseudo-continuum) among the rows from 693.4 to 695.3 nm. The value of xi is 693.786 nm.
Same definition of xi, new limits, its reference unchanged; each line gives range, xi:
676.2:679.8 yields 677.058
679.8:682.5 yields 682.379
